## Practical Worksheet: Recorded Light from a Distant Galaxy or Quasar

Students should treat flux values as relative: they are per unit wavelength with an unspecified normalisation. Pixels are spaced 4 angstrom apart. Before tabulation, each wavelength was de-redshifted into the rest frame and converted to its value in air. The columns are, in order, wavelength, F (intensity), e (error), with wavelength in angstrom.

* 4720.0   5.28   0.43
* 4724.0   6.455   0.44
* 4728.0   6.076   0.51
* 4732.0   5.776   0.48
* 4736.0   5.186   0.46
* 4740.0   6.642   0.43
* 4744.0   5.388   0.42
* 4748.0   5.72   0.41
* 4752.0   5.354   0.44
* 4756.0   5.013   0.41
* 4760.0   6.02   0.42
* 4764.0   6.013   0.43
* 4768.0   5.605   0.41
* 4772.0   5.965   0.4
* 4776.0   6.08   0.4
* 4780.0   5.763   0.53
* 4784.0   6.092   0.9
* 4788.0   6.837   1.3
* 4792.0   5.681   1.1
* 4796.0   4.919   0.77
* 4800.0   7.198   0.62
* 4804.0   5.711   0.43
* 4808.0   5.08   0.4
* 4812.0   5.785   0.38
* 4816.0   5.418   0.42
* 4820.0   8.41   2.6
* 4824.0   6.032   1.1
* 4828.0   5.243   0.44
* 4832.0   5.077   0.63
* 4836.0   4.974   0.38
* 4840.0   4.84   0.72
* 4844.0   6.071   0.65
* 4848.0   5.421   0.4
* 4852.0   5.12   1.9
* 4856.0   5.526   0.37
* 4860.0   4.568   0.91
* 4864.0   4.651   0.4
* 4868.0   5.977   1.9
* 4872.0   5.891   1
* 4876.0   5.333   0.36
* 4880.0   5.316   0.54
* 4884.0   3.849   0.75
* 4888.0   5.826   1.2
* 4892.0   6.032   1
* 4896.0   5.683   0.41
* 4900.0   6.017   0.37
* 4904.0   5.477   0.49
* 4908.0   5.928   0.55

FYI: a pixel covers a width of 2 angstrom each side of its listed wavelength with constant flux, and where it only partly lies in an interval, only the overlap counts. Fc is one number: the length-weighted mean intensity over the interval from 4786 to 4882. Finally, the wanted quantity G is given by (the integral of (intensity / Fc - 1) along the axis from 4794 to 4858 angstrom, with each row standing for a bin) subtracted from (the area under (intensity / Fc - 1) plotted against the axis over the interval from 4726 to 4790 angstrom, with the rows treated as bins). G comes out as 2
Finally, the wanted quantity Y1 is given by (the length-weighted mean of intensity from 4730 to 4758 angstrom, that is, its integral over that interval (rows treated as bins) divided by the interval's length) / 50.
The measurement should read 0.112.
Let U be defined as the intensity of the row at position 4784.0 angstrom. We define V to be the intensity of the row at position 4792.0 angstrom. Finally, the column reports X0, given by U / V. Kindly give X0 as 1.07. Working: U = 6.092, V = 5.681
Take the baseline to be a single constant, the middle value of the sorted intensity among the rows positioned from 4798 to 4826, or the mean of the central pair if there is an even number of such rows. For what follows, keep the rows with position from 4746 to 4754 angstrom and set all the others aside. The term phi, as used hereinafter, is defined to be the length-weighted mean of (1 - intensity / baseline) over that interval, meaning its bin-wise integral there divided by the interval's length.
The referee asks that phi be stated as 0.04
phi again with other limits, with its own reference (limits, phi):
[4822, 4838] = 0.08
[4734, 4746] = 0.01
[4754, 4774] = 0.01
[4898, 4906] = 0.01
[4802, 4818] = 0.05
